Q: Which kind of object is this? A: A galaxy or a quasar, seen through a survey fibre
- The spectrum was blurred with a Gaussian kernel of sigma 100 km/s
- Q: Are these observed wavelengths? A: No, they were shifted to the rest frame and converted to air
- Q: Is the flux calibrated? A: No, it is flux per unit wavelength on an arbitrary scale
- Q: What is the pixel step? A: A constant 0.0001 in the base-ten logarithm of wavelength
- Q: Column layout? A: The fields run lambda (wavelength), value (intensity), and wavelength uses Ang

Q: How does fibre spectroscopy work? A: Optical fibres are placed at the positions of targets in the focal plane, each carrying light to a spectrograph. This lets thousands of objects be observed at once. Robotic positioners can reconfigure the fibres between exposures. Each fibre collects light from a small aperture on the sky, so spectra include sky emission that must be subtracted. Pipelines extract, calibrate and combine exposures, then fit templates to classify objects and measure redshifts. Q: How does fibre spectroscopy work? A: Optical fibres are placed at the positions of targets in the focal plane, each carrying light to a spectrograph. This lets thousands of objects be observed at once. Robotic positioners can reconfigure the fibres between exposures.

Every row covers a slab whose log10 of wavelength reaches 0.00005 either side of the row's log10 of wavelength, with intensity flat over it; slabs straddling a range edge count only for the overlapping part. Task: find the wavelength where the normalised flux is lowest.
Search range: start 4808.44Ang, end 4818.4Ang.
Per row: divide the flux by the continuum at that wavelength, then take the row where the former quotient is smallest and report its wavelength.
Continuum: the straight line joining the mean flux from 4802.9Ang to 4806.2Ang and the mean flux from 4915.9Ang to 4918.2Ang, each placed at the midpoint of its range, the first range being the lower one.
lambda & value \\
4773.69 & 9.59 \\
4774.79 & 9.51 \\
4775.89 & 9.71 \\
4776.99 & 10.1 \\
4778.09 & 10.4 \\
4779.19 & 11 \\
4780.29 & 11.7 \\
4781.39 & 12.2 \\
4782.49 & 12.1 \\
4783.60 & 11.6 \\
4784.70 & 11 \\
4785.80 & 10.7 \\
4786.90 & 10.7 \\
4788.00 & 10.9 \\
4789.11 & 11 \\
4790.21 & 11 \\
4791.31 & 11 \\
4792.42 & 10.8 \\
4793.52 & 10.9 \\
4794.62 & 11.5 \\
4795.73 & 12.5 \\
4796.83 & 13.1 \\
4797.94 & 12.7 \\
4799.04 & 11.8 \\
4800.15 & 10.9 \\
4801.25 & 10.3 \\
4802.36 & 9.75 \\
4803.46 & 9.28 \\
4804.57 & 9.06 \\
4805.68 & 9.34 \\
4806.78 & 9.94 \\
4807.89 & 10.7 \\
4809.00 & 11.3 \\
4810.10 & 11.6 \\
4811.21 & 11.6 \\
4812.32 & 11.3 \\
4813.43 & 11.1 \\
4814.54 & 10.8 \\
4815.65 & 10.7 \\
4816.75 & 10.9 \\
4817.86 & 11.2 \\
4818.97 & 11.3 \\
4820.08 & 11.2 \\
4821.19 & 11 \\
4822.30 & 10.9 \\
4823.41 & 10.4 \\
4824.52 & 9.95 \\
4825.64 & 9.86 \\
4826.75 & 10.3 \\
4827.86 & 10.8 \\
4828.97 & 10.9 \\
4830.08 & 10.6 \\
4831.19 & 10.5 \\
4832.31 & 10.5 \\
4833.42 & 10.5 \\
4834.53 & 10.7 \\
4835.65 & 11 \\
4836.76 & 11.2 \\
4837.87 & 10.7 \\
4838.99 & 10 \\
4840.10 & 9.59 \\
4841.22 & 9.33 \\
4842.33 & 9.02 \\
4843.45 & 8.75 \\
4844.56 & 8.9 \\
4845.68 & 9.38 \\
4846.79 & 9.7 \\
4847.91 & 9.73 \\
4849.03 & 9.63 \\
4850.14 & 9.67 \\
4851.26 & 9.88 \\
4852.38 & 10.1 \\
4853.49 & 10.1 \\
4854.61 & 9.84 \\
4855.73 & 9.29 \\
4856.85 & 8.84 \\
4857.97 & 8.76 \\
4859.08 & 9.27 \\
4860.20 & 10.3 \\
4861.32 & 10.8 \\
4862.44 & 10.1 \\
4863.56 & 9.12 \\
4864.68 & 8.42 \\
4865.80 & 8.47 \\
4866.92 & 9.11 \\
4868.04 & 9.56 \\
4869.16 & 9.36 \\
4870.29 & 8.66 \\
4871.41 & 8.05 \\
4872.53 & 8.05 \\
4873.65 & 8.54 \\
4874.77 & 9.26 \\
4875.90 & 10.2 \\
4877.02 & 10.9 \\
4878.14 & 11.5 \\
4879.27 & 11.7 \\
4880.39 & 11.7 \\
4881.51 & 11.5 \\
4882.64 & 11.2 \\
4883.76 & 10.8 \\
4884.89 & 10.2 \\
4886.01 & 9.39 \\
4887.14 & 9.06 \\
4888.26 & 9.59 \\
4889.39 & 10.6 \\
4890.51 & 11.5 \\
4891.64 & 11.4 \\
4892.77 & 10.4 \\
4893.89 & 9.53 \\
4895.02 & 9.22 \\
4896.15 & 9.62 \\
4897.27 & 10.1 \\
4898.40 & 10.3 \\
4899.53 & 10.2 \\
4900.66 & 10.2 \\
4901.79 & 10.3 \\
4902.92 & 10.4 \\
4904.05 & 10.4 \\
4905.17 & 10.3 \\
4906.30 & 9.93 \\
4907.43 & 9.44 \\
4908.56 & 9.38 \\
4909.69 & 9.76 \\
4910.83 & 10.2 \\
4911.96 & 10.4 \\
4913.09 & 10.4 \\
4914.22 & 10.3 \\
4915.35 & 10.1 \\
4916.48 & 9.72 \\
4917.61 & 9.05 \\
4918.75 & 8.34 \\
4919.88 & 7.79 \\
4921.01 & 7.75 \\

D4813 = 4815.65 Ang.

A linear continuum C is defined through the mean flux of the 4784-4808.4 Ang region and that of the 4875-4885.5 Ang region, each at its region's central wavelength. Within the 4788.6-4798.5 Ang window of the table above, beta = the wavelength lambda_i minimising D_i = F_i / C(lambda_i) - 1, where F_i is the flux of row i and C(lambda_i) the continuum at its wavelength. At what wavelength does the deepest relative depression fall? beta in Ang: 4792.42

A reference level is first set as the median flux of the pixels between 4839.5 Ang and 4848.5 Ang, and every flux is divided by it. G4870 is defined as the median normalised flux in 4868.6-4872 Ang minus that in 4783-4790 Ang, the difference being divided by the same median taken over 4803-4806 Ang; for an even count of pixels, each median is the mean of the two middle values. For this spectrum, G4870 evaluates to -0.25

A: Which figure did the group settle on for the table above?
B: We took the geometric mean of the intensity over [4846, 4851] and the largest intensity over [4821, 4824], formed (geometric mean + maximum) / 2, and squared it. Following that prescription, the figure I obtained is 107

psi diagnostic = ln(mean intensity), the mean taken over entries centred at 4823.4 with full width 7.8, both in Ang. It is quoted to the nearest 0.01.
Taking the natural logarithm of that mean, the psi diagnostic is 2.35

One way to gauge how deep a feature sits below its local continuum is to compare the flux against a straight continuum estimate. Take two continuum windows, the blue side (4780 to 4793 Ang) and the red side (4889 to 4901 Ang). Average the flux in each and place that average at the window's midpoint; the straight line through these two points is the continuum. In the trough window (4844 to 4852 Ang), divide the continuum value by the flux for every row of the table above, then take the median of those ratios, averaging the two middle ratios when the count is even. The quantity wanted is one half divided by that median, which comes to 0.453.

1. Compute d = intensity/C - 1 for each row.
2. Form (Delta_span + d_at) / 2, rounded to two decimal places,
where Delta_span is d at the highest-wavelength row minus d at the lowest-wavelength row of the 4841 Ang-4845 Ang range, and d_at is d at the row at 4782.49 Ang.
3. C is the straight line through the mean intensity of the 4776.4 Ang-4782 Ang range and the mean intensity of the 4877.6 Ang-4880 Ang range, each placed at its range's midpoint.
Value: 0.03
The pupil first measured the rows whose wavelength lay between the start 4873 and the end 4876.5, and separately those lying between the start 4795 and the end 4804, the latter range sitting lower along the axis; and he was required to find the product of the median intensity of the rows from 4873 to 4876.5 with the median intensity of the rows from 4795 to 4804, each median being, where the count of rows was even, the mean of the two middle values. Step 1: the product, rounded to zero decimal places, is 105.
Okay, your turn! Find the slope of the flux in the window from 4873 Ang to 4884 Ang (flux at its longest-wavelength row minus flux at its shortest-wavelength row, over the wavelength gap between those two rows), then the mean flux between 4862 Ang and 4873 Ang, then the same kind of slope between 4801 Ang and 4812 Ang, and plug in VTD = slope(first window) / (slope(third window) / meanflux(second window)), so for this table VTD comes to 15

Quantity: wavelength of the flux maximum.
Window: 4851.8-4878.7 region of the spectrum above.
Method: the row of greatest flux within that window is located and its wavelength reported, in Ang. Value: 4878.14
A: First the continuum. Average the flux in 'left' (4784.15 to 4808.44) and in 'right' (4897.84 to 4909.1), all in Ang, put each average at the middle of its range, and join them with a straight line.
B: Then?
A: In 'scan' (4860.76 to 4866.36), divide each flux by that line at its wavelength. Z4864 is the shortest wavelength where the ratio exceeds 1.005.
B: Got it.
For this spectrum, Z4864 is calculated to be 4861.32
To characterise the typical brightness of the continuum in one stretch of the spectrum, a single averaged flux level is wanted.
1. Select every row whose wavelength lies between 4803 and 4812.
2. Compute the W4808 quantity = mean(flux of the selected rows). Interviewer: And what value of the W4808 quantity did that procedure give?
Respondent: 10.4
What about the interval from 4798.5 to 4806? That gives 10.1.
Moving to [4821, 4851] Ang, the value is 10.1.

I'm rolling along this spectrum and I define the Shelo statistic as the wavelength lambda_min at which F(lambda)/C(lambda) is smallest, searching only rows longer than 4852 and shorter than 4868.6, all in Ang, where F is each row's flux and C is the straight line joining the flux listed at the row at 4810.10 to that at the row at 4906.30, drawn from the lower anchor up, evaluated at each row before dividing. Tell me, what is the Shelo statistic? 4864.68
